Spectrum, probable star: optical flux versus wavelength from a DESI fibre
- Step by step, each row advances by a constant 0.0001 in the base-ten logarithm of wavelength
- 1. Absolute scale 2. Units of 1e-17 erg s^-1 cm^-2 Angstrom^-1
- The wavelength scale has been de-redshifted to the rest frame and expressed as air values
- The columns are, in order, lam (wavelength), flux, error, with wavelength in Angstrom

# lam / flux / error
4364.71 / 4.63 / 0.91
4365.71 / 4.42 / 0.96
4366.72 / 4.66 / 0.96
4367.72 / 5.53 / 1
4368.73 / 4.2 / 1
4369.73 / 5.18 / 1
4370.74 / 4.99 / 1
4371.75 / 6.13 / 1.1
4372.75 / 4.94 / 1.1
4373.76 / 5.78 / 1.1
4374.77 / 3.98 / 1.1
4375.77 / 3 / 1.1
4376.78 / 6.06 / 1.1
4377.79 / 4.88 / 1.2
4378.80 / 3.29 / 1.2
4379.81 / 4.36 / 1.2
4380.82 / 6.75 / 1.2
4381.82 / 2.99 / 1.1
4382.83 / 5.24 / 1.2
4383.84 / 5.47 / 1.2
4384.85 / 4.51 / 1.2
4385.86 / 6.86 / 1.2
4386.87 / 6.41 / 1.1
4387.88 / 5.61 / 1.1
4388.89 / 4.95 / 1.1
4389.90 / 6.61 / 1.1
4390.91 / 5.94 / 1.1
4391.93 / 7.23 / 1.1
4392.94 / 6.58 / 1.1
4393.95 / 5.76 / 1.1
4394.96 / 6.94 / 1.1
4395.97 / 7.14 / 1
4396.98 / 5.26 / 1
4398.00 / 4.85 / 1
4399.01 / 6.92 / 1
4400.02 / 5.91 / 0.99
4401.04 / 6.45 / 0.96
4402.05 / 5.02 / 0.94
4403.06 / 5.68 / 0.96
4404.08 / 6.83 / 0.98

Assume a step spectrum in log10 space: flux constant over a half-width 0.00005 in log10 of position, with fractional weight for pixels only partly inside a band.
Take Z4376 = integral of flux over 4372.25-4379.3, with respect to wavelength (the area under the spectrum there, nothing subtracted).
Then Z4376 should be 32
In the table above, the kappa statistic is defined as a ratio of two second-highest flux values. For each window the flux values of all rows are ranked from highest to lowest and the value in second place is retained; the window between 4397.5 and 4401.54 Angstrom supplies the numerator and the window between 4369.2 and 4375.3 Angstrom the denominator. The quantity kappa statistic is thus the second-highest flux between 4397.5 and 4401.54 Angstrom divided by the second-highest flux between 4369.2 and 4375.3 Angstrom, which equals 1.12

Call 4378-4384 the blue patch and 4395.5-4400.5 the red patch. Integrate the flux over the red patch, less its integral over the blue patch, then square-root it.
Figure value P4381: 1.5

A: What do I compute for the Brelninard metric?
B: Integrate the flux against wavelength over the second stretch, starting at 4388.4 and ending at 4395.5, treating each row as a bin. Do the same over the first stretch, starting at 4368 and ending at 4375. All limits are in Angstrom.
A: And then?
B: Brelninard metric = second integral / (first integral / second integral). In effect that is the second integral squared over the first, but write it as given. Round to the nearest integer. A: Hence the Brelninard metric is 56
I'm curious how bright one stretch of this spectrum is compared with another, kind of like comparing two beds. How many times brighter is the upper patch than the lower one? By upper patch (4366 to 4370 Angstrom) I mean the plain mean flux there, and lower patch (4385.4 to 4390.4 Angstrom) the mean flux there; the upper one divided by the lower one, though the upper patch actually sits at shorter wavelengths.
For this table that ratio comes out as 0.80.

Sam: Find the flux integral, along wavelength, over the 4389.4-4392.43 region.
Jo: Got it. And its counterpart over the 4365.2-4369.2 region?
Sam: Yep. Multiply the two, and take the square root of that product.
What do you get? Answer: 19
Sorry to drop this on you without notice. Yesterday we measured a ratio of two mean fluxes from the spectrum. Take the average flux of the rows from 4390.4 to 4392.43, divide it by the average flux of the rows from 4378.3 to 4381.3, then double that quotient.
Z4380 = 2.74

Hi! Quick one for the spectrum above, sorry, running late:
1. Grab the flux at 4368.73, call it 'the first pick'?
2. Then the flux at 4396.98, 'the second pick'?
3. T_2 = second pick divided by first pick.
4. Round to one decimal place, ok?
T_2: 1.3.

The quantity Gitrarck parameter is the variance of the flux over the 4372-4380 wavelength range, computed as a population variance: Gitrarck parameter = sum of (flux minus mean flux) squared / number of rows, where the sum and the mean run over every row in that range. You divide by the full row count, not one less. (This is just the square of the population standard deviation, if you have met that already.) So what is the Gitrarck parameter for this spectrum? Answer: 1.1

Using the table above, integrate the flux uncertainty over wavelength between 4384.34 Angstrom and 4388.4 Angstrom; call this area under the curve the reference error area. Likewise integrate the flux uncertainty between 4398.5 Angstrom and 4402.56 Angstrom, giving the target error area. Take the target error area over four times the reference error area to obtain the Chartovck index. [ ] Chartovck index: 0.21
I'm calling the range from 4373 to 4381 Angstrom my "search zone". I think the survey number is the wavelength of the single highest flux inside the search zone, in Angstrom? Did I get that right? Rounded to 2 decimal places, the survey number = 4380.82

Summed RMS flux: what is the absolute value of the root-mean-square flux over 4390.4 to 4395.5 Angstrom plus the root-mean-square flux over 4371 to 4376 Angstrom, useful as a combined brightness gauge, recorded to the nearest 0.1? 11.4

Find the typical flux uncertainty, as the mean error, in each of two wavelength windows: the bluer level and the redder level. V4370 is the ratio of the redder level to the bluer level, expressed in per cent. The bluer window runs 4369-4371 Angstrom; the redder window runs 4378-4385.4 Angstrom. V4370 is 119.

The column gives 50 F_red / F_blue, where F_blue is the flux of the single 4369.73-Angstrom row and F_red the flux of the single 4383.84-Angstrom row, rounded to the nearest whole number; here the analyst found 53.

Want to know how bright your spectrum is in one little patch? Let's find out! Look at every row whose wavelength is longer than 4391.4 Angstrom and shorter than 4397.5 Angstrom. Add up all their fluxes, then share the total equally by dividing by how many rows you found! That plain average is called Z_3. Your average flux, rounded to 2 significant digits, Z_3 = 6.5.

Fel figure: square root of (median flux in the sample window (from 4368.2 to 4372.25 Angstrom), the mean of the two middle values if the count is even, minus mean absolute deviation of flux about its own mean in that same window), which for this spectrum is 2.13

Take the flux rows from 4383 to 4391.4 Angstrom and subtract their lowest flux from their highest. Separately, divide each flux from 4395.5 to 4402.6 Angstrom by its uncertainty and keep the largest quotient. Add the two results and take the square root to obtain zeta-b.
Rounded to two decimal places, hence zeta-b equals 3.08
